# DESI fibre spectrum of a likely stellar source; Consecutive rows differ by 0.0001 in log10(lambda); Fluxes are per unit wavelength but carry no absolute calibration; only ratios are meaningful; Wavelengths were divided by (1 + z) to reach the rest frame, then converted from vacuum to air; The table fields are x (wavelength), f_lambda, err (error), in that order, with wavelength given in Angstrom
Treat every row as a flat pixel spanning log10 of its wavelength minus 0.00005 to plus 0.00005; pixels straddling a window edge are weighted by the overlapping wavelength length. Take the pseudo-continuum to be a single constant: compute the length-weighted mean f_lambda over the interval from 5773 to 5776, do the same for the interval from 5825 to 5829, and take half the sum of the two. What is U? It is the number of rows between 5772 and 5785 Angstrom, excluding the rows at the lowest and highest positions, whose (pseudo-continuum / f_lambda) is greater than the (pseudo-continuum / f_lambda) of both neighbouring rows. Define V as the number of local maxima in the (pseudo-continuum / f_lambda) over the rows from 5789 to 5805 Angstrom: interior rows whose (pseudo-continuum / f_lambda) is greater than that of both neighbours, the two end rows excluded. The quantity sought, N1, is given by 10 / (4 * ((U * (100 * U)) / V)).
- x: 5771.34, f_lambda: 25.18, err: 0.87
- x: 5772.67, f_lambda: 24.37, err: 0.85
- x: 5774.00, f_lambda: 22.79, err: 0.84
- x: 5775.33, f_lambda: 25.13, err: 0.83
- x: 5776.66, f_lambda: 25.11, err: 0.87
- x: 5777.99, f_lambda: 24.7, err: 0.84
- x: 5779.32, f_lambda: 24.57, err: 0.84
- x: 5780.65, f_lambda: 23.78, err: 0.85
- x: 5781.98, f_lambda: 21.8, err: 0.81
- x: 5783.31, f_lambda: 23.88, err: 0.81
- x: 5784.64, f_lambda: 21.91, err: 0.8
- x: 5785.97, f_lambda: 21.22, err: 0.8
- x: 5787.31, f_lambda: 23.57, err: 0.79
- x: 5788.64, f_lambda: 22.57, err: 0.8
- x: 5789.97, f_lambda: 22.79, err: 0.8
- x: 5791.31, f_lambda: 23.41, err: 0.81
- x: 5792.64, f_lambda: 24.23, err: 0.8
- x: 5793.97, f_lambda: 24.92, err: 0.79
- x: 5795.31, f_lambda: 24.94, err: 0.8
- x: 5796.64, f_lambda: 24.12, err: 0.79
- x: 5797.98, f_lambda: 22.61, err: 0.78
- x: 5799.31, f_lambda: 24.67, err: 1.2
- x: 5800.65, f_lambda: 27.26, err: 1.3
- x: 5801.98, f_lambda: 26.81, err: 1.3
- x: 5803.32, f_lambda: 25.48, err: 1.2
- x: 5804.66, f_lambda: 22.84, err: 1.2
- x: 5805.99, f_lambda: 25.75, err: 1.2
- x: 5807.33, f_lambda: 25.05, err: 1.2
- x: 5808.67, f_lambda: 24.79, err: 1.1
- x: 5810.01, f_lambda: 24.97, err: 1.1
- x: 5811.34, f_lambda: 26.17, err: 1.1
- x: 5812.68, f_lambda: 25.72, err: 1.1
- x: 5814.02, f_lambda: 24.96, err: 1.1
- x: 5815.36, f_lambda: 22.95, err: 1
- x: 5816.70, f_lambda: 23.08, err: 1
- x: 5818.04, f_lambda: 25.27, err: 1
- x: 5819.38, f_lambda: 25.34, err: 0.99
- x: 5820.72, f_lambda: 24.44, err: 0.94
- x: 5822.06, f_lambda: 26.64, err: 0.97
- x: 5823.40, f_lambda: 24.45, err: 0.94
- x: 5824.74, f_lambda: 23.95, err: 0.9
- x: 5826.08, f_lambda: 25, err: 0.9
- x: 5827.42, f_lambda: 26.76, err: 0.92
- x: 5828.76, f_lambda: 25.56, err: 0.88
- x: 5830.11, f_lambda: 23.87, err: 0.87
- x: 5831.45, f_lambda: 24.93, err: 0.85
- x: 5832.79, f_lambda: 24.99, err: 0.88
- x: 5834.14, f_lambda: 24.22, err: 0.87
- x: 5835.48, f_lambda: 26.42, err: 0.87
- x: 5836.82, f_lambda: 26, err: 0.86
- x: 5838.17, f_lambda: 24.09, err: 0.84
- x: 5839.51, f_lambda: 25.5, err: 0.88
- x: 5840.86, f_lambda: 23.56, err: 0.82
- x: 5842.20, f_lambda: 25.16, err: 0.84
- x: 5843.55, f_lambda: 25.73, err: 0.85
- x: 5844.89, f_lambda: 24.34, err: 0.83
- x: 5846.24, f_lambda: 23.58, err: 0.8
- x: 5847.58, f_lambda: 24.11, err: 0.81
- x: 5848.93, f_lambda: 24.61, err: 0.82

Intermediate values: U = 2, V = 1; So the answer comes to 0.006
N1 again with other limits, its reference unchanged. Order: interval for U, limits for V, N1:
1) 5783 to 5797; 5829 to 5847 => 0.019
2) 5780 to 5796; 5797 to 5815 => 0.006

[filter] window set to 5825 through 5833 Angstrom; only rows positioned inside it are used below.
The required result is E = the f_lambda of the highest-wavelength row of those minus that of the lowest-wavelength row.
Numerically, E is 0.0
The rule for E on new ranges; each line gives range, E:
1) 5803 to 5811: -0.5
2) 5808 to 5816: -1.8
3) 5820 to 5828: 2.3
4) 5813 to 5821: -0.5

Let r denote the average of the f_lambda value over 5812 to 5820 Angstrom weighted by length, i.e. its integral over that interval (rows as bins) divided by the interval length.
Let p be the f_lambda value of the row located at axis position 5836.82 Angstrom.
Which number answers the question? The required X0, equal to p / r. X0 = 1.06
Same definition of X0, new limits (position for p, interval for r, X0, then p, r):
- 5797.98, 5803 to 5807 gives 0.92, 22.61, 24.7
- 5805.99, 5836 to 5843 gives 1.03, 25.75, 24.9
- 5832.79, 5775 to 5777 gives 0.99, 24.99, 25.1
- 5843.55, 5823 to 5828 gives 1.03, 25.73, 25.1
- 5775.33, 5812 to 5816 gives 1.02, 25.13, 24.5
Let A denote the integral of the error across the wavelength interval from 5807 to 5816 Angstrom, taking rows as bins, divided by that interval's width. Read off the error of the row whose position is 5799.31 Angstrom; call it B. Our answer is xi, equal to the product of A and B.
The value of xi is 1.32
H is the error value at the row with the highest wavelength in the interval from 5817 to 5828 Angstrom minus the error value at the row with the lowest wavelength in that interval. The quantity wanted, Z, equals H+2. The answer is 1.92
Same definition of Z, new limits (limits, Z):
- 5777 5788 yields 1.95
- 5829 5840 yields 2.01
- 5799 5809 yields 1.90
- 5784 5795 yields 1.99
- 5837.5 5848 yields 1.97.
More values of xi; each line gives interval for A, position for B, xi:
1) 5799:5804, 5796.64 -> 0.99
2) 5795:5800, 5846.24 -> 0.72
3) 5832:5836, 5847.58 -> 0.71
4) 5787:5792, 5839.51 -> 0.71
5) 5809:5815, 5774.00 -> 0.92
